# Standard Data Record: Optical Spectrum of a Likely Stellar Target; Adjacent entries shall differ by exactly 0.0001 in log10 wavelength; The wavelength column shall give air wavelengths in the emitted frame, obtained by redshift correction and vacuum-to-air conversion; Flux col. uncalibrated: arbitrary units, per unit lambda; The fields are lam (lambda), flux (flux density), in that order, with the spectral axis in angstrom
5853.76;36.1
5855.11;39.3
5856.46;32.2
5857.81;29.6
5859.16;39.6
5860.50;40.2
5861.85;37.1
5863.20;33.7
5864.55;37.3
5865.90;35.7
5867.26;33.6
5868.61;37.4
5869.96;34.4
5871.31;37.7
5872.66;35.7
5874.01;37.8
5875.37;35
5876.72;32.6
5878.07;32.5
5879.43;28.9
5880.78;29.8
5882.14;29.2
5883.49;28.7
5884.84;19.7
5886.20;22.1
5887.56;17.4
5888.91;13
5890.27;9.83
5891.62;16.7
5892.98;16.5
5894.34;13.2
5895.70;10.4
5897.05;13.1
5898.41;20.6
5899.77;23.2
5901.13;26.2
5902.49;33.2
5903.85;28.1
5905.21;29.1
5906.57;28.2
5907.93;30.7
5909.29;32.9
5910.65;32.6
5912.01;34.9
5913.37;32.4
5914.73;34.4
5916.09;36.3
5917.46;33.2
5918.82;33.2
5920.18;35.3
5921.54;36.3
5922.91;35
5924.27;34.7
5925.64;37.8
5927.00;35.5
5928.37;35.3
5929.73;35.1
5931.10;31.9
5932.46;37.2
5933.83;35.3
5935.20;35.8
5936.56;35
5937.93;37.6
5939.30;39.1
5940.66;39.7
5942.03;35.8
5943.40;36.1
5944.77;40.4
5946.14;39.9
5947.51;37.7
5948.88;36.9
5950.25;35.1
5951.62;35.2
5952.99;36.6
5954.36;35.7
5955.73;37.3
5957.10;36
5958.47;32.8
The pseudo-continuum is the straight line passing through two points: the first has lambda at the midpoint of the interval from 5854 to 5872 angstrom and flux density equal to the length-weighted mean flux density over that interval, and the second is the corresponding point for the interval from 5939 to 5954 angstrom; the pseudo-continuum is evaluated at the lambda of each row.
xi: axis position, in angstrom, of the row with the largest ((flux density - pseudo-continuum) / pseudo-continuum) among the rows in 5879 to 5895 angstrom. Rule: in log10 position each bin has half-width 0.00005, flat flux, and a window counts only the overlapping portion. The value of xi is 5880.78 angstrom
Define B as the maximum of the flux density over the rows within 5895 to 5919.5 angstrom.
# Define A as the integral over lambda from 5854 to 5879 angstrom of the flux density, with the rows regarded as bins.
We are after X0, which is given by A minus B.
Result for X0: 853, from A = 889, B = 36.3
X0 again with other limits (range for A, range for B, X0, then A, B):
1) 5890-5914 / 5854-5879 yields 541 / 581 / 40.2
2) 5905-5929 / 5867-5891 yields 775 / 813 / 37.8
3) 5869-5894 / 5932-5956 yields 621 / 662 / 40.4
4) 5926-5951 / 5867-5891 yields 878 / 916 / 37.8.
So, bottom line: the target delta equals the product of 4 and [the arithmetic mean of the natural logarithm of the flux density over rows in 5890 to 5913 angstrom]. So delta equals 12.3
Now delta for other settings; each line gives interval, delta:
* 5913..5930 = 14.2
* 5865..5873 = 14.3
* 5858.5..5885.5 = 14.0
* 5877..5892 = 12.2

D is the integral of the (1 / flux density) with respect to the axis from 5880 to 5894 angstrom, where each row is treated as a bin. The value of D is 0.8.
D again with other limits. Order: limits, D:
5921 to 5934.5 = 0.4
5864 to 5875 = 0.3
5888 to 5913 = 1.3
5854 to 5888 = 1.1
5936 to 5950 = 0.4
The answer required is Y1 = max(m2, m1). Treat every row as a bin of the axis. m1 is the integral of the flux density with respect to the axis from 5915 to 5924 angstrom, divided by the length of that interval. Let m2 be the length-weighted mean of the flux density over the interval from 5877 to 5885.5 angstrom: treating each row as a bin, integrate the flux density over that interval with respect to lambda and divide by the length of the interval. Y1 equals 34.9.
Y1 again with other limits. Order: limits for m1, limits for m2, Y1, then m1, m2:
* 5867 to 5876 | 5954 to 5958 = 36.2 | 36.1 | 36.2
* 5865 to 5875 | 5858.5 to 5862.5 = 39.1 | 36.0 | 39.1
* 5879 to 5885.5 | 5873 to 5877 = 35.4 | 27.2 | 35.4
